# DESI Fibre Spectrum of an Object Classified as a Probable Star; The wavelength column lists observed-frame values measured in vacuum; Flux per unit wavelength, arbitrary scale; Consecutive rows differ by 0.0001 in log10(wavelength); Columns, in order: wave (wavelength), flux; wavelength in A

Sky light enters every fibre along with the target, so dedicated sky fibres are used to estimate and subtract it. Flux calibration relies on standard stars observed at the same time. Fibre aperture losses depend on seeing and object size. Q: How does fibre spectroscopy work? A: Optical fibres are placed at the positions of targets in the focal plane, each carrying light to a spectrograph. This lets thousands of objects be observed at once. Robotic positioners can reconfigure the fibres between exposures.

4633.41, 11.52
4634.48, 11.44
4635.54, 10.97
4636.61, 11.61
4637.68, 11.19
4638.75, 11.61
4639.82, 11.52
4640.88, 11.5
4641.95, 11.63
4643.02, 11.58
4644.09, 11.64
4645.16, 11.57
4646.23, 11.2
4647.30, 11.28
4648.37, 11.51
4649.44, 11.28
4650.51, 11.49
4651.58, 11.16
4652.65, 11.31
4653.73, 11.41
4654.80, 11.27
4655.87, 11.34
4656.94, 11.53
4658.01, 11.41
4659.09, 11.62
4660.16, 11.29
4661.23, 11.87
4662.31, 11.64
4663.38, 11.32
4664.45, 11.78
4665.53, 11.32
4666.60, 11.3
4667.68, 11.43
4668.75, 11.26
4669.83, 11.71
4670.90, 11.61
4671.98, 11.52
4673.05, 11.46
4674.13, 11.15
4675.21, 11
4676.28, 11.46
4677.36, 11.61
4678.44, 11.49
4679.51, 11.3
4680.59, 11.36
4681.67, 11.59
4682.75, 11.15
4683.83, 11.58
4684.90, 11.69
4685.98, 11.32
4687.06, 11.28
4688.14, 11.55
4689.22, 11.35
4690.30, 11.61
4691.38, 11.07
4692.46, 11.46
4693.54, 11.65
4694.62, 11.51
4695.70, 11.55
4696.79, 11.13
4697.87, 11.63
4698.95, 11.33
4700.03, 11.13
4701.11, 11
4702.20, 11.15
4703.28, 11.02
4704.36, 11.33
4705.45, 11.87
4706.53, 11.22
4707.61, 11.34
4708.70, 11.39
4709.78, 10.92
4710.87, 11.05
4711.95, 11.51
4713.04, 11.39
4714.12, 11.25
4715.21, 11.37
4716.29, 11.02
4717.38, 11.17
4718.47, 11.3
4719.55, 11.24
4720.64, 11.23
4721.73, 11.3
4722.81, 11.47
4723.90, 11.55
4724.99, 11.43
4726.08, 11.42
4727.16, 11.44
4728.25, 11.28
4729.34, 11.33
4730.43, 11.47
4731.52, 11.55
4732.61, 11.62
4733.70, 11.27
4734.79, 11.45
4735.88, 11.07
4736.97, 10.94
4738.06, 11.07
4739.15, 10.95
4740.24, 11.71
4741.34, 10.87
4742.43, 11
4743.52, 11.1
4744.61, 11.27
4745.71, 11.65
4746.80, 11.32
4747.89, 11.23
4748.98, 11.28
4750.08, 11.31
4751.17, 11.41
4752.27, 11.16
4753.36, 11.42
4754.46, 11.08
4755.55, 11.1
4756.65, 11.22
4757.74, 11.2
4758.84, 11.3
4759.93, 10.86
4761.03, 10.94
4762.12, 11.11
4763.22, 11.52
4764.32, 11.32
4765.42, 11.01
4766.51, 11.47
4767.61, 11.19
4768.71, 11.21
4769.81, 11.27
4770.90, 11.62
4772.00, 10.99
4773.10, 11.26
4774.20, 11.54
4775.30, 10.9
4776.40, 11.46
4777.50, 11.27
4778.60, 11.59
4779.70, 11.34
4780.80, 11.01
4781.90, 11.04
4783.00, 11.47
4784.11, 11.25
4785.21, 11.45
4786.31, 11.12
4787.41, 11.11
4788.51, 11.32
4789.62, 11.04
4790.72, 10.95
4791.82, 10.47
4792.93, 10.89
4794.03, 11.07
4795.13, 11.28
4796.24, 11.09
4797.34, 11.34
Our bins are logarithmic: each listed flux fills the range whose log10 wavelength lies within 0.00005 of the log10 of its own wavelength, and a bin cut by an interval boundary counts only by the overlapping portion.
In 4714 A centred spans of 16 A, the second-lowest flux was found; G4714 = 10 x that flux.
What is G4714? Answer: 110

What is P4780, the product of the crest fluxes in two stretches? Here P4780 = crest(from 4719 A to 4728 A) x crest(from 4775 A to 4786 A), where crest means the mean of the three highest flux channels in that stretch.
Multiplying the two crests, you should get 132.2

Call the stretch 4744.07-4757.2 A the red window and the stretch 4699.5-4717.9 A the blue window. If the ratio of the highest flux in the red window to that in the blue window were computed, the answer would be 0.98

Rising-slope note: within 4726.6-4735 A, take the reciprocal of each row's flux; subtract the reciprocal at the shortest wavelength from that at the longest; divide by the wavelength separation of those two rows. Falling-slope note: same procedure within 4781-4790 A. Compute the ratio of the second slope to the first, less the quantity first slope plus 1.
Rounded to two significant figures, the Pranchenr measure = -1.0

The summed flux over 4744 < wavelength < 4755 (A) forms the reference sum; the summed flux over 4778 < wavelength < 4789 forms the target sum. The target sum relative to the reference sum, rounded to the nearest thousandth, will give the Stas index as 0.996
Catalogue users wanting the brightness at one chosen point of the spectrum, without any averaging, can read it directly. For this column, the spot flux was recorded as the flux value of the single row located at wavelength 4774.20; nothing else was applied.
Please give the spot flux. 11.54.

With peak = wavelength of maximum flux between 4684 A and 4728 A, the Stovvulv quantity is 4705.45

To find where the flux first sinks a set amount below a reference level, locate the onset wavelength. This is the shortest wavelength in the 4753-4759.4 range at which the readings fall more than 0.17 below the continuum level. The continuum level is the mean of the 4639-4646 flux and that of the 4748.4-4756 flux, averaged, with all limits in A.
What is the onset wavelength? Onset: 4754.46 A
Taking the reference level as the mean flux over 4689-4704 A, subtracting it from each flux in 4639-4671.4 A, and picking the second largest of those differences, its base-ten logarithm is -0.34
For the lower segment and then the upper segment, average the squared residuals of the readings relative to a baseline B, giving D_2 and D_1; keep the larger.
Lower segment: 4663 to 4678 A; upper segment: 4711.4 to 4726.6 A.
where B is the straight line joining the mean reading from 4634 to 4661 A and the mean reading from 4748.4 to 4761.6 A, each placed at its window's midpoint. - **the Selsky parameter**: 0.046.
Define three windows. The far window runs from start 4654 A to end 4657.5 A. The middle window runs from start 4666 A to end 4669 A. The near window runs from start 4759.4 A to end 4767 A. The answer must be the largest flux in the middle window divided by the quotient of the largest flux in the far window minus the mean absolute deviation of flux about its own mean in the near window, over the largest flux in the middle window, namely 11.6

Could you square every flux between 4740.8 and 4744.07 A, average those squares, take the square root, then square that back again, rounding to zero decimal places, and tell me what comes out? 121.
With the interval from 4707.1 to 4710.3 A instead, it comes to 126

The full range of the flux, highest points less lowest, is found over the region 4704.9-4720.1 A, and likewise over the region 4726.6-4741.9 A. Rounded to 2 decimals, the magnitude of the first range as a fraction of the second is 1.13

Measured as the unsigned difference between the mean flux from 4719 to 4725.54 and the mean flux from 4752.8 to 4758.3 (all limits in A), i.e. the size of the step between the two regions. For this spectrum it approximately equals 0.2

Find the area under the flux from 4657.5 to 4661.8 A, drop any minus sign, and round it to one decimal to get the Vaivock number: 49.6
